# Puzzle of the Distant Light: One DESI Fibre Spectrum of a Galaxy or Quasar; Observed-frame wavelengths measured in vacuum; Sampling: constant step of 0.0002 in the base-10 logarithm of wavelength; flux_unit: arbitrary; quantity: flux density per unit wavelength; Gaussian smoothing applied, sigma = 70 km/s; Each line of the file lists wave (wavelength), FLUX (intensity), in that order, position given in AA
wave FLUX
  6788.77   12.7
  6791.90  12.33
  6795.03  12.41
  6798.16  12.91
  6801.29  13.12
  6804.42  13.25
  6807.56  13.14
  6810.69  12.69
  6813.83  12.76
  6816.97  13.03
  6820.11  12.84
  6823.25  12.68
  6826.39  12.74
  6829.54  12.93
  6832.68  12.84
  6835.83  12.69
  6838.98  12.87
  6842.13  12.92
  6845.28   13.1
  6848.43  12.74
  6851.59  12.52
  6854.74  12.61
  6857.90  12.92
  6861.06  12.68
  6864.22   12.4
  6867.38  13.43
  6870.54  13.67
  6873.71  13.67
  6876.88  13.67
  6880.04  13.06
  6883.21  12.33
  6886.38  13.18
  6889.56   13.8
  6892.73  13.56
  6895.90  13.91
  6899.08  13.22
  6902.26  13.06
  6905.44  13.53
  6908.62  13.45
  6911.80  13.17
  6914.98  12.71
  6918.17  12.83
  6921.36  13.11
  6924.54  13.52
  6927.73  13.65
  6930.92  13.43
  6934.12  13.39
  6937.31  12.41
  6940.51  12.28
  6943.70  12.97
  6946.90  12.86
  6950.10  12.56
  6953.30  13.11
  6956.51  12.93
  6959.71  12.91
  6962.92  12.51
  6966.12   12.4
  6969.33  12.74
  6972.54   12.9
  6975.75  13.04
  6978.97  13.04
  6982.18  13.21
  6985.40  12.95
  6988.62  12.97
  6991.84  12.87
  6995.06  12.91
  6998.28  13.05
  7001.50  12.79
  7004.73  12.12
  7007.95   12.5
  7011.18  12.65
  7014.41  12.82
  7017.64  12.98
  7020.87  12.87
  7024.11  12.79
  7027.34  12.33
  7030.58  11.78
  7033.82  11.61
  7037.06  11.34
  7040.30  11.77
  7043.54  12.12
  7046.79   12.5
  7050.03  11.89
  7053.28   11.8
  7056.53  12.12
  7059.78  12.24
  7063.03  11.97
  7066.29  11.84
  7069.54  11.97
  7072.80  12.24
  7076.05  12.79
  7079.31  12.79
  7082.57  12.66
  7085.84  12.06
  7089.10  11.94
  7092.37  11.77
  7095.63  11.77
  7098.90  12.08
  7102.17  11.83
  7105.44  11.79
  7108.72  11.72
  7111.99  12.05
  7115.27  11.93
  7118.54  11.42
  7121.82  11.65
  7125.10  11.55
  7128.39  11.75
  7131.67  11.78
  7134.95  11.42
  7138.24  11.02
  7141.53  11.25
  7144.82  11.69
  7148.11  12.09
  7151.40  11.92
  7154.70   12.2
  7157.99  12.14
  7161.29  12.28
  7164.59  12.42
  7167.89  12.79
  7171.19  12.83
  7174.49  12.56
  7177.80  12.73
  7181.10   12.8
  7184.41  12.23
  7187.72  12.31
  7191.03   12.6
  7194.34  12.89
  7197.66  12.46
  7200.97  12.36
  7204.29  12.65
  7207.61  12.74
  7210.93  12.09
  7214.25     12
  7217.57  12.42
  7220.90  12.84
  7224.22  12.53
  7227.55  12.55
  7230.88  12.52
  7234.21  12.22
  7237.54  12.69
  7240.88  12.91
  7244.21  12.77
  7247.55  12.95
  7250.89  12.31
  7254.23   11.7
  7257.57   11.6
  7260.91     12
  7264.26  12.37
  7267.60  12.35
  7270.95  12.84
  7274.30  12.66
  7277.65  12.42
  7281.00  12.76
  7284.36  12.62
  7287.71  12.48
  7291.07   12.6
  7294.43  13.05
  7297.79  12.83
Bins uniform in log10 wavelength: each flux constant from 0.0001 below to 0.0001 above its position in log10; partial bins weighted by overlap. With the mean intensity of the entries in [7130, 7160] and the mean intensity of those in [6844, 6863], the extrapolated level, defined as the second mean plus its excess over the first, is 13.8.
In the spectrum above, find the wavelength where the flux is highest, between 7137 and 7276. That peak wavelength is 7247.55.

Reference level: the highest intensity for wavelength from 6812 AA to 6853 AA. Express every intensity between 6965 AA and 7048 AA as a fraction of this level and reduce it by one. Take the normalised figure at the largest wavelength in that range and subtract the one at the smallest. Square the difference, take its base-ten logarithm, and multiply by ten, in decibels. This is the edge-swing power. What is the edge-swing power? -42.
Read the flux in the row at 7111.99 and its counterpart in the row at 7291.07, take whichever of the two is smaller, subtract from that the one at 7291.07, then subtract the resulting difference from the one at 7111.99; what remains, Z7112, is 12.6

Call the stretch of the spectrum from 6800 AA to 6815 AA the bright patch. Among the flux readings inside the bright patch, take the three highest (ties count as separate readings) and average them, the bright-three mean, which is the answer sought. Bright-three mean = 13.2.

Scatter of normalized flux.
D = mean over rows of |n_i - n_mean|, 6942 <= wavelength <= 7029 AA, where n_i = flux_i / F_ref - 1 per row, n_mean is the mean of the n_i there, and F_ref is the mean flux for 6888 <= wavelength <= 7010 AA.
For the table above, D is 0.015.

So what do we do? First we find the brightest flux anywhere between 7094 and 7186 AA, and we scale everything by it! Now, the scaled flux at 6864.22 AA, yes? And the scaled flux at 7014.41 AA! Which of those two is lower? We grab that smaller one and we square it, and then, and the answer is 0.93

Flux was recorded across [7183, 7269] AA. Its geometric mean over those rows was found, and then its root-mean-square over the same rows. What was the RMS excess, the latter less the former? 0.010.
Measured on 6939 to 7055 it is 0.019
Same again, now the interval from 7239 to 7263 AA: 0.023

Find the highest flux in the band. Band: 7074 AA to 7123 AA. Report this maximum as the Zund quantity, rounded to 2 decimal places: 12.79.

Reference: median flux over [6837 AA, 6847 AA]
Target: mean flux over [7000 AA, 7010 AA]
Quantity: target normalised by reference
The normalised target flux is 0.97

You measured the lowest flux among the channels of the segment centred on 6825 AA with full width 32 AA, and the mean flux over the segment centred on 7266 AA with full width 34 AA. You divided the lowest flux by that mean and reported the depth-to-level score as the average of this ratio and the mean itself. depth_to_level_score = 6.7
